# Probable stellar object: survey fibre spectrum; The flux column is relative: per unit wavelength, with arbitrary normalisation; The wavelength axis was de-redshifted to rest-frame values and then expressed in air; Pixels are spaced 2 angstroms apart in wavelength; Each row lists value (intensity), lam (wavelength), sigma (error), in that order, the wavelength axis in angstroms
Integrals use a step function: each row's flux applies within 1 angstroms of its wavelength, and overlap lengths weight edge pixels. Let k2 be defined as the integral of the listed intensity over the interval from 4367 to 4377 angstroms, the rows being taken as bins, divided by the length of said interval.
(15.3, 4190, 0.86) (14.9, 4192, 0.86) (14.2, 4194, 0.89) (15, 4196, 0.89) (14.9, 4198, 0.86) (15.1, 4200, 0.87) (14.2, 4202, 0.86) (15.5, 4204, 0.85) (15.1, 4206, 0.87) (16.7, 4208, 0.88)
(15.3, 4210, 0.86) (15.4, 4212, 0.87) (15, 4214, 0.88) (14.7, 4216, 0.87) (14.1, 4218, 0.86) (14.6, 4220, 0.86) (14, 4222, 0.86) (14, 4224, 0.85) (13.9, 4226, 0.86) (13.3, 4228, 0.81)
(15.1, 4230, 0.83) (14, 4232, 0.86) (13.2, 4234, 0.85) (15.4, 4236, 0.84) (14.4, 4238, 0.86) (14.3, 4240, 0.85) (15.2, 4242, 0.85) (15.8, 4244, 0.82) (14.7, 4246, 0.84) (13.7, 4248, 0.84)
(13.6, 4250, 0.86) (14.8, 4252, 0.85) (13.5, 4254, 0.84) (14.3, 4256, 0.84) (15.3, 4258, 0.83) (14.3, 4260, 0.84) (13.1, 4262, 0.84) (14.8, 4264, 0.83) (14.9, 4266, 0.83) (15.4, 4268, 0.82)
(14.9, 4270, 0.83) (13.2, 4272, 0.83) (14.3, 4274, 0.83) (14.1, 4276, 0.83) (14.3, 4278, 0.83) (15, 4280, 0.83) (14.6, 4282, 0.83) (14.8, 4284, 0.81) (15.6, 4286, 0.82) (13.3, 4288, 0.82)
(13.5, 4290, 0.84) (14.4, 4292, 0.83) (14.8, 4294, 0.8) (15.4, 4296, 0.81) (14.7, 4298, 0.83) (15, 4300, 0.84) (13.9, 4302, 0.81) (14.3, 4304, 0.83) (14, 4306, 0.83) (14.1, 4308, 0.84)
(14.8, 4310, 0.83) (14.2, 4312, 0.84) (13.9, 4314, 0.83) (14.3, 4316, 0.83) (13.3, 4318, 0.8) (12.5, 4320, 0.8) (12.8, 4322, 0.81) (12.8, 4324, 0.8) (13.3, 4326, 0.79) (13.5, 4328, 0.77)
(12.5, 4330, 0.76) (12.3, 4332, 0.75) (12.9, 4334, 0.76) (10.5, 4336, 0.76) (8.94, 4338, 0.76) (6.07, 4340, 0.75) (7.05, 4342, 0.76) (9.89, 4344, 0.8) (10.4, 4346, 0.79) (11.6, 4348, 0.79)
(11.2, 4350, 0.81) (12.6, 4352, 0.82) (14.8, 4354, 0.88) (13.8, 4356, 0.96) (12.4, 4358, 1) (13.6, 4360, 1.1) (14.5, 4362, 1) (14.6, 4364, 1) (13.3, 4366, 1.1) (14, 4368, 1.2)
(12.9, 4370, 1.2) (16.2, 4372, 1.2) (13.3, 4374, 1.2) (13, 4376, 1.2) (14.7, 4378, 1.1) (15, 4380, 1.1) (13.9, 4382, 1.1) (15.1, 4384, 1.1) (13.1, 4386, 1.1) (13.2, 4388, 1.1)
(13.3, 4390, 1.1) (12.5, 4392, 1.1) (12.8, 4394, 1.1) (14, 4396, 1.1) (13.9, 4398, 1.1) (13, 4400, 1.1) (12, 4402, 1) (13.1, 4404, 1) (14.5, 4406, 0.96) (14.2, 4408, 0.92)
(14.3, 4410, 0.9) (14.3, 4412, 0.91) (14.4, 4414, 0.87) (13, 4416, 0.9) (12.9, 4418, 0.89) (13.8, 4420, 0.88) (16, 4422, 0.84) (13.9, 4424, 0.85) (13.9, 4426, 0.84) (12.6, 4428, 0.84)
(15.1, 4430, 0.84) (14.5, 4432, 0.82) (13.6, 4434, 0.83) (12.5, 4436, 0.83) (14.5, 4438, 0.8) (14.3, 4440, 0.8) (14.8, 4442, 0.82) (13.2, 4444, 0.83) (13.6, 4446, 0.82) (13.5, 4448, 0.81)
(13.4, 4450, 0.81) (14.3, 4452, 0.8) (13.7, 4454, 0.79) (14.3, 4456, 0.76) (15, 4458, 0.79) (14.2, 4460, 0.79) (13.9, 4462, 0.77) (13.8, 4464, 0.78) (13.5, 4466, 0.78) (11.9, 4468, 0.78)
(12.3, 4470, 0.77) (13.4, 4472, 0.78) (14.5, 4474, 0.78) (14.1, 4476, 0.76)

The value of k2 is 13.9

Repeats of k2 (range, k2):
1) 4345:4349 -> 11.0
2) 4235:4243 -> 14.8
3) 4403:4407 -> 13.8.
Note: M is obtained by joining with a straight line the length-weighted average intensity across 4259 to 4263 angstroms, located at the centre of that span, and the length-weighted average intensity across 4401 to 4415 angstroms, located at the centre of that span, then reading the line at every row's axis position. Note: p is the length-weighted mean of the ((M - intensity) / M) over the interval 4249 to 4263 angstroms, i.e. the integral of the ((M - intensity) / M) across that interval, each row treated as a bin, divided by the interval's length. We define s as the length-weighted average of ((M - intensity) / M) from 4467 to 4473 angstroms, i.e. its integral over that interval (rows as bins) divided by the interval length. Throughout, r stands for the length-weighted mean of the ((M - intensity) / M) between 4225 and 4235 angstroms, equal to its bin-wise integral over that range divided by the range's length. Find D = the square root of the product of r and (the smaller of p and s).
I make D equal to 0.023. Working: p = -0.03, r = -0.02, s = 0.10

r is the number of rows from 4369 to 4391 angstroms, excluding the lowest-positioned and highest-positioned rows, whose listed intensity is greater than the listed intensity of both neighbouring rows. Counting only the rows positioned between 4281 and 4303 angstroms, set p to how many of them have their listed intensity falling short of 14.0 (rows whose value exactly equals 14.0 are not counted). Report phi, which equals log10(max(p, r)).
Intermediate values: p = 3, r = 3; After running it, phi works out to 0.5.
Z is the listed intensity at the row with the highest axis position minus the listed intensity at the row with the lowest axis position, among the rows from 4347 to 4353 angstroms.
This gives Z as 1.0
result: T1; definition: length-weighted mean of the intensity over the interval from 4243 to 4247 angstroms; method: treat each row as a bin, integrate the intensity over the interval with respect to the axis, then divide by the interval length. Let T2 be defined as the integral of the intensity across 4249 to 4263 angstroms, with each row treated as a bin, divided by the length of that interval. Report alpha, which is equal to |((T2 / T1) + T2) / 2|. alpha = 7.53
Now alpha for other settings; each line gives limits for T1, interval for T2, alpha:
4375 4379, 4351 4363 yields 7.30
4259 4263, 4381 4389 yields 7.42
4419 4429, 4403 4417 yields 7.48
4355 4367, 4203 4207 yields 8.21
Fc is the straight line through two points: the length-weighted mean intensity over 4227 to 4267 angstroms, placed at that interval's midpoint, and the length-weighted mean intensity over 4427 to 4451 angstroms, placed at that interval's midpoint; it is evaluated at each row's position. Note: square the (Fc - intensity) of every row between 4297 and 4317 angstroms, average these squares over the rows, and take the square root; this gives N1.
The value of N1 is 0.38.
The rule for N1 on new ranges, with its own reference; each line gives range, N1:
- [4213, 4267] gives 0.70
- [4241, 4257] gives 0.77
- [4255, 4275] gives 0.76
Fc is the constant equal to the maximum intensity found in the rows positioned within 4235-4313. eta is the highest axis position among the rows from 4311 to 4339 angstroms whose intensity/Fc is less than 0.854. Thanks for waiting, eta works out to 4338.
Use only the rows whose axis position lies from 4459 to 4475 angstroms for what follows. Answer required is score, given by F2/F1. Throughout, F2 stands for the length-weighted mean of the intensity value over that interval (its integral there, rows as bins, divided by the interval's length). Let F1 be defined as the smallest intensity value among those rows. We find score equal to 1.13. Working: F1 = 11.9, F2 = 13.4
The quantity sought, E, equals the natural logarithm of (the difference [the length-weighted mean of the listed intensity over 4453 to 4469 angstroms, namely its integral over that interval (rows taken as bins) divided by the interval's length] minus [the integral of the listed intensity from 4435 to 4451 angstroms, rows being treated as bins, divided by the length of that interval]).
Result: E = -2.8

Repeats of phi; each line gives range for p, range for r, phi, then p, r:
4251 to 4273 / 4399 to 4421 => 0.5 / 3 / 2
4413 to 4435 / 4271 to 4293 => 0.8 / 7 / 3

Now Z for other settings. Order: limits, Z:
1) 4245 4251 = -1.1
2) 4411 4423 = 1.7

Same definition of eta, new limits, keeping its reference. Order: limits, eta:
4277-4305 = 4288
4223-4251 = 4234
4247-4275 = 4272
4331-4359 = 4358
